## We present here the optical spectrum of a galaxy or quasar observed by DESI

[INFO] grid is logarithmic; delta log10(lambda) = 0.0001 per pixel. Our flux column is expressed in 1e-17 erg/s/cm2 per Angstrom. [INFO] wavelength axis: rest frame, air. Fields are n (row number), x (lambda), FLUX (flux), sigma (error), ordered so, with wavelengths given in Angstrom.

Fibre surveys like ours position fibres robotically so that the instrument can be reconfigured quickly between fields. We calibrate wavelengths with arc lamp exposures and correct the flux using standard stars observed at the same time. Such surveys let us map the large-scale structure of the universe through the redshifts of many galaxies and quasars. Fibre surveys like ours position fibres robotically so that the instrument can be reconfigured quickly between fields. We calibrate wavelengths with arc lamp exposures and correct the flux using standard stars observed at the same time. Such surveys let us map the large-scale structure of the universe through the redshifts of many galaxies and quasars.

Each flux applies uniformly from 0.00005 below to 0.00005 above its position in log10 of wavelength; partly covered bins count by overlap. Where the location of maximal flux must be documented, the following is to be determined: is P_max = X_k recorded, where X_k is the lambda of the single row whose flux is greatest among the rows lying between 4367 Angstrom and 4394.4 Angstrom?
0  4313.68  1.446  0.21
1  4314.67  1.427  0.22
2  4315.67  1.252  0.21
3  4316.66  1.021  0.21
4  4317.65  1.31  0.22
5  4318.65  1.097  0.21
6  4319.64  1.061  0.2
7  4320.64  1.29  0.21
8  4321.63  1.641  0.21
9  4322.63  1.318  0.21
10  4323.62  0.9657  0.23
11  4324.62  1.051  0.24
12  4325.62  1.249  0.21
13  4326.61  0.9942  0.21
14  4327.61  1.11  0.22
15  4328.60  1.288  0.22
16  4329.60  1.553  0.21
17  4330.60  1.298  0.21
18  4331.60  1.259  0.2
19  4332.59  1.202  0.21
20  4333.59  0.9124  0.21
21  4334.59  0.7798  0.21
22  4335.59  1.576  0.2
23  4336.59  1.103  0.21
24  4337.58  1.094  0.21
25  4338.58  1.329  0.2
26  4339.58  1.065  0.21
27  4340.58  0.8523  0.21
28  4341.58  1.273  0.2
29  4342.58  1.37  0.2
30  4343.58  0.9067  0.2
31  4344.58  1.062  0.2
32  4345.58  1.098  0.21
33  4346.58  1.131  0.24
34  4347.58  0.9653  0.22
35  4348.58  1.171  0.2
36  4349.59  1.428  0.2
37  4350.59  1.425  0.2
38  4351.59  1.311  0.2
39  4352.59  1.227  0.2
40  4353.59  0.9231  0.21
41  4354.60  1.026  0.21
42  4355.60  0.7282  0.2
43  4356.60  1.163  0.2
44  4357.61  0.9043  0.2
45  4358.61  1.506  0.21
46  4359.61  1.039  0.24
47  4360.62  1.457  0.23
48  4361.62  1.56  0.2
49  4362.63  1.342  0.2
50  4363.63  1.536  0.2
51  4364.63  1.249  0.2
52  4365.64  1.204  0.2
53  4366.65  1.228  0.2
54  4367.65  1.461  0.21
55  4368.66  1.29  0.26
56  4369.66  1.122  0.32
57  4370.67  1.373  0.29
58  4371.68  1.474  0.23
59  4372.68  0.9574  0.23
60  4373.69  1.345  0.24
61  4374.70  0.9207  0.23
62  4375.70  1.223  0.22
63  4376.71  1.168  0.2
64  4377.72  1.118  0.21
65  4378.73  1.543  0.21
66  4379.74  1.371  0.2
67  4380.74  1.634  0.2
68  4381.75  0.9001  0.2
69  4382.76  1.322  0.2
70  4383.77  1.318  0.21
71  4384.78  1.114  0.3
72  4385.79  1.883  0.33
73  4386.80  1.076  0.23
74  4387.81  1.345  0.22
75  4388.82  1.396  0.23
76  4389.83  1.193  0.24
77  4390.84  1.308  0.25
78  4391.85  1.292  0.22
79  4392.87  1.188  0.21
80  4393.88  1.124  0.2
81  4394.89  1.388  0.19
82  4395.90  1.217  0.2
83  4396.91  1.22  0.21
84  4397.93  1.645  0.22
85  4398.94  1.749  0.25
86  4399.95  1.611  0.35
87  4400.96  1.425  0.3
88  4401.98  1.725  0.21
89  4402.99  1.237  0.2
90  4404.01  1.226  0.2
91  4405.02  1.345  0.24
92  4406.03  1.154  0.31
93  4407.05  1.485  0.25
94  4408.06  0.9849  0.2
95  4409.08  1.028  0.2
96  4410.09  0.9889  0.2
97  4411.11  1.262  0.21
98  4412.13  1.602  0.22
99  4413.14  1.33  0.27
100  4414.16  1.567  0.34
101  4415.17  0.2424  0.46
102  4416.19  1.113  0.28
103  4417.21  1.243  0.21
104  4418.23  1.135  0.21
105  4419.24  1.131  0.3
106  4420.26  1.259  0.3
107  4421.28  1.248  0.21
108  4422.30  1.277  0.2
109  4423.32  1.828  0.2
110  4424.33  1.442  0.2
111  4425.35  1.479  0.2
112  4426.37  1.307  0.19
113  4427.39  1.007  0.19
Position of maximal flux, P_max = 4385.79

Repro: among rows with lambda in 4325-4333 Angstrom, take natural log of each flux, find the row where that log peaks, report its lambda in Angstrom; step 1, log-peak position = 4329.60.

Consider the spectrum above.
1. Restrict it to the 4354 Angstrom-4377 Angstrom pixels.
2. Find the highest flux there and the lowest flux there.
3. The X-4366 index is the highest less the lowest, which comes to 0.832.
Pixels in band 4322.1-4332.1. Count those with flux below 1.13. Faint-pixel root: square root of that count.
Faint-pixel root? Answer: 2.0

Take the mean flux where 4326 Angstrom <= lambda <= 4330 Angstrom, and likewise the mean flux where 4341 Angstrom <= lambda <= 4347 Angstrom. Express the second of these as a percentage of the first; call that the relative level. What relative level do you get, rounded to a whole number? 92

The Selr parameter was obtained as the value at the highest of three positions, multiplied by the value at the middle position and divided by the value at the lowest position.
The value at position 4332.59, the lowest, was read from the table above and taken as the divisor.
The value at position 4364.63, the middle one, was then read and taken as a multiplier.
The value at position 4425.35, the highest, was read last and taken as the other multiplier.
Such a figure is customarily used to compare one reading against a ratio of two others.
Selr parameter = 1.54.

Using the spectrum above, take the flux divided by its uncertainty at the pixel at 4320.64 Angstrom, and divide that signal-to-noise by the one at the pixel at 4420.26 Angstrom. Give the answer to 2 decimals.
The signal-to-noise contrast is 1.46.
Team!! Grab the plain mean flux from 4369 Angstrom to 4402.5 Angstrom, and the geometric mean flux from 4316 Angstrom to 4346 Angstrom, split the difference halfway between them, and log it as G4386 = 1.24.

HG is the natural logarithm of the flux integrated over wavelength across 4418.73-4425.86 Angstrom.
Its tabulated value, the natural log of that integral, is 2.3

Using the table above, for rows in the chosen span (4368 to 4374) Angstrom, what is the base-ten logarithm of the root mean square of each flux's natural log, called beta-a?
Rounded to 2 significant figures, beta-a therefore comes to -0.58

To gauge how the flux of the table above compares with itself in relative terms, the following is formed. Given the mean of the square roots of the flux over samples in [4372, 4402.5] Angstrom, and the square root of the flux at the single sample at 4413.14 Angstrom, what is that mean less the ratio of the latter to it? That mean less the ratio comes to 0.14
